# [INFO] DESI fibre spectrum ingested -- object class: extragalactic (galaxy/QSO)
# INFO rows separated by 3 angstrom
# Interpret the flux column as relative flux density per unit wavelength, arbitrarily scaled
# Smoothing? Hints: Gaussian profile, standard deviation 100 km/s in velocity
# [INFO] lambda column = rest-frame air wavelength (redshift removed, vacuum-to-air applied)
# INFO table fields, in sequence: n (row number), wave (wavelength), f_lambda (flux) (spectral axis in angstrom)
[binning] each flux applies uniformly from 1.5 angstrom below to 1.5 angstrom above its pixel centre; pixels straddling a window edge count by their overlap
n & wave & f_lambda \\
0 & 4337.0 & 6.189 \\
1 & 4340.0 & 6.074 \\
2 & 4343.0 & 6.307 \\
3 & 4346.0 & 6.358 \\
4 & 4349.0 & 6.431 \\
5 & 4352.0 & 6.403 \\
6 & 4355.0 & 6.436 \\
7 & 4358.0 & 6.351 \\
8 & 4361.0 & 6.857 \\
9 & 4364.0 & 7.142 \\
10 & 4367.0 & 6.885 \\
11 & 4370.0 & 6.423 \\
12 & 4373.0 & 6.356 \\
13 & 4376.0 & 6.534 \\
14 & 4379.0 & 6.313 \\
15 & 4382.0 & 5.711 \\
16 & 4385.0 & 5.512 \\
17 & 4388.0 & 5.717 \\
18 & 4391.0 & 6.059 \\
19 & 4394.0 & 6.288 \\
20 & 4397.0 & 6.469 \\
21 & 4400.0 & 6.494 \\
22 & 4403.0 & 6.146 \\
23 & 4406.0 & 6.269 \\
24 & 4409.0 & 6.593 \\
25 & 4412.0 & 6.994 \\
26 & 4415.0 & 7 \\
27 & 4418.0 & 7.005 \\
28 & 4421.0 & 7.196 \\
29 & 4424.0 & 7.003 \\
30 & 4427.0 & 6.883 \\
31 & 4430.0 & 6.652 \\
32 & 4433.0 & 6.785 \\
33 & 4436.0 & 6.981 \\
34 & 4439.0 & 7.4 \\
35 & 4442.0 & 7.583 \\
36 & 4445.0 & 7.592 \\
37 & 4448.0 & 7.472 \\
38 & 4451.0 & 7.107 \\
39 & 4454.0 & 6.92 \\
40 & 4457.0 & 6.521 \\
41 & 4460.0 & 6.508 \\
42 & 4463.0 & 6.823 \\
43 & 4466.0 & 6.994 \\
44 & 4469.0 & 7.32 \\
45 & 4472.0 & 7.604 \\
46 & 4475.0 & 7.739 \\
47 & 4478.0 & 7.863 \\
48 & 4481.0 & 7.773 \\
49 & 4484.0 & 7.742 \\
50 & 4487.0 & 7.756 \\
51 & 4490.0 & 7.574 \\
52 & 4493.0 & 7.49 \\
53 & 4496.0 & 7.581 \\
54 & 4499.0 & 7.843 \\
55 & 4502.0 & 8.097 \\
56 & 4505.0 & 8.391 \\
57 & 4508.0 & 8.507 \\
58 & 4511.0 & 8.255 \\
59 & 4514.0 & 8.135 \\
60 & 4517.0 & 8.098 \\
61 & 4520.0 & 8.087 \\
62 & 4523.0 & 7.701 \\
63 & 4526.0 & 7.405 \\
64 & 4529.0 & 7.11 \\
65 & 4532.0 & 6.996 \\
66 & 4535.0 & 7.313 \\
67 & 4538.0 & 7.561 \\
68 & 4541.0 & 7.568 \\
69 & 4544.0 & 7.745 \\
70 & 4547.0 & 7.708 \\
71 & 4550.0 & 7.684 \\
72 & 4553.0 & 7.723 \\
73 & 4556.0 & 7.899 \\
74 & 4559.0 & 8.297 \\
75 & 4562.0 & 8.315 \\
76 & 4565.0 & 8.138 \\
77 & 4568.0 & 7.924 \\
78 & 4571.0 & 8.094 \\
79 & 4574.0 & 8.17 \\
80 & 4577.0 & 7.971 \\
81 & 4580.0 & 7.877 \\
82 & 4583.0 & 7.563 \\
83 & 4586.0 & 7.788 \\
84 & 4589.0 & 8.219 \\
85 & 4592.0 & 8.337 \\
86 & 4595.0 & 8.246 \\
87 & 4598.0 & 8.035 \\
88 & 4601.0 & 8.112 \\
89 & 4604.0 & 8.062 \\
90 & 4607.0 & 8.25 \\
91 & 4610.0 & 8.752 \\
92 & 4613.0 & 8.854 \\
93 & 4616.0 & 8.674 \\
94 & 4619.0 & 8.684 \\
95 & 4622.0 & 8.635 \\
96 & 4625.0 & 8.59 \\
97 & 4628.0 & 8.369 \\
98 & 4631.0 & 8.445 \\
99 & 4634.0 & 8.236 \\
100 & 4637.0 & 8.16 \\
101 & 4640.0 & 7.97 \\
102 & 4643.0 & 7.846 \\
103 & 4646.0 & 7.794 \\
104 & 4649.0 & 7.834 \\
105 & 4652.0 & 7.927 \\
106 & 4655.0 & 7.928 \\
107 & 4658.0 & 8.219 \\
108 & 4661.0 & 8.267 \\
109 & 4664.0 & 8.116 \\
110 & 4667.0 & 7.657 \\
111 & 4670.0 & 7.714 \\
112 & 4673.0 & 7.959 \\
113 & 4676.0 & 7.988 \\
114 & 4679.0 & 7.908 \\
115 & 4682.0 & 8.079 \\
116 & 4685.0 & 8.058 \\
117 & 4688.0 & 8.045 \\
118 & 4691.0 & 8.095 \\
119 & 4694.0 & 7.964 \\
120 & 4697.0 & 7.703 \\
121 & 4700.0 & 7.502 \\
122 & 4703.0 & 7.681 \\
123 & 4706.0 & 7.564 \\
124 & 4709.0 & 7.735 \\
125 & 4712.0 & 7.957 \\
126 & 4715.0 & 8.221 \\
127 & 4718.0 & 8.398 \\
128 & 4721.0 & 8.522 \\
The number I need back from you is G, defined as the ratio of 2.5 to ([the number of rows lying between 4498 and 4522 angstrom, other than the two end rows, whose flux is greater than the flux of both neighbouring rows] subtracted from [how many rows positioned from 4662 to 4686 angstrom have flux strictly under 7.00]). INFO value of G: -2.5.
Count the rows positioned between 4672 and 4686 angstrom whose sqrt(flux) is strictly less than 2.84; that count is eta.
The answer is 4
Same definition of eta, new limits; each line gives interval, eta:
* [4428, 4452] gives 8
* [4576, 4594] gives 4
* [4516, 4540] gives 6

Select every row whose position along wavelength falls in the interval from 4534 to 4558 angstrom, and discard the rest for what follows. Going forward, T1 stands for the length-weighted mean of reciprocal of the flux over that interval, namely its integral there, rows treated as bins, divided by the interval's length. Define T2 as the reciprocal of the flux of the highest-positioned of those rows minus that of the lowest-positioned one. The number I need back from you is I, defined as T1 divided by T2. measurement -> -13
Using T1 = 0.1304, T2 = -0.010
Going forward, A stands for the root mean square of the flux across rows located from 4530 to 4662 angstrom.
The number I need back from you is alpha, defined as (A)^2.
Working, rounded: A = 8.1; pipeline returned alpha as 65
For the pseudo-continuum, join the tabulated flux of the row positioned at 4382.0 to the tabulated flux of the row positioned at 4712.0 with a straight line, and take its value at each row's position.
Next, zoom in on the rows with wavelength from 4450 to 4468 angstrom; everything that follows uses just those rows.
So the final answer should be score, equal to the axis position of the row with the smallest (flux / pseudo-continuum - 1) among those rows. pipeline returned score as 4460.0 angstrom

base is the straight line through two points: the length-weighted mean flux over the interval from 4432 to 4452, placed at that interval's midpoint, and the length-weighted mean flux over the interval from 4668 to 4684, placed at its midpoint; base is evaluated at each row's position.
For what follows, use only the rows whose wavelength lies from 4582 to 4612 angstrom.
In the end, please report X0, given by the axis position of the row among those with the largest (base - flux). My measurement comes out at 4583.0 angstrom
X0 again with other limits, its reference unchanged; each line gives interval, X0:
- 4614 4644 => 4643.0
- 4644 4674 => 4667.0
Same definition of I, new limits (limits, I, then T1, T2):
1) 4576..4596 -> -30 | 0.1252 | -0.004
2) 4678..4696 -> -140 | 0.1247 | -0.001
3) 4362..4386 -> 4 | 0.1575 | 0.041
